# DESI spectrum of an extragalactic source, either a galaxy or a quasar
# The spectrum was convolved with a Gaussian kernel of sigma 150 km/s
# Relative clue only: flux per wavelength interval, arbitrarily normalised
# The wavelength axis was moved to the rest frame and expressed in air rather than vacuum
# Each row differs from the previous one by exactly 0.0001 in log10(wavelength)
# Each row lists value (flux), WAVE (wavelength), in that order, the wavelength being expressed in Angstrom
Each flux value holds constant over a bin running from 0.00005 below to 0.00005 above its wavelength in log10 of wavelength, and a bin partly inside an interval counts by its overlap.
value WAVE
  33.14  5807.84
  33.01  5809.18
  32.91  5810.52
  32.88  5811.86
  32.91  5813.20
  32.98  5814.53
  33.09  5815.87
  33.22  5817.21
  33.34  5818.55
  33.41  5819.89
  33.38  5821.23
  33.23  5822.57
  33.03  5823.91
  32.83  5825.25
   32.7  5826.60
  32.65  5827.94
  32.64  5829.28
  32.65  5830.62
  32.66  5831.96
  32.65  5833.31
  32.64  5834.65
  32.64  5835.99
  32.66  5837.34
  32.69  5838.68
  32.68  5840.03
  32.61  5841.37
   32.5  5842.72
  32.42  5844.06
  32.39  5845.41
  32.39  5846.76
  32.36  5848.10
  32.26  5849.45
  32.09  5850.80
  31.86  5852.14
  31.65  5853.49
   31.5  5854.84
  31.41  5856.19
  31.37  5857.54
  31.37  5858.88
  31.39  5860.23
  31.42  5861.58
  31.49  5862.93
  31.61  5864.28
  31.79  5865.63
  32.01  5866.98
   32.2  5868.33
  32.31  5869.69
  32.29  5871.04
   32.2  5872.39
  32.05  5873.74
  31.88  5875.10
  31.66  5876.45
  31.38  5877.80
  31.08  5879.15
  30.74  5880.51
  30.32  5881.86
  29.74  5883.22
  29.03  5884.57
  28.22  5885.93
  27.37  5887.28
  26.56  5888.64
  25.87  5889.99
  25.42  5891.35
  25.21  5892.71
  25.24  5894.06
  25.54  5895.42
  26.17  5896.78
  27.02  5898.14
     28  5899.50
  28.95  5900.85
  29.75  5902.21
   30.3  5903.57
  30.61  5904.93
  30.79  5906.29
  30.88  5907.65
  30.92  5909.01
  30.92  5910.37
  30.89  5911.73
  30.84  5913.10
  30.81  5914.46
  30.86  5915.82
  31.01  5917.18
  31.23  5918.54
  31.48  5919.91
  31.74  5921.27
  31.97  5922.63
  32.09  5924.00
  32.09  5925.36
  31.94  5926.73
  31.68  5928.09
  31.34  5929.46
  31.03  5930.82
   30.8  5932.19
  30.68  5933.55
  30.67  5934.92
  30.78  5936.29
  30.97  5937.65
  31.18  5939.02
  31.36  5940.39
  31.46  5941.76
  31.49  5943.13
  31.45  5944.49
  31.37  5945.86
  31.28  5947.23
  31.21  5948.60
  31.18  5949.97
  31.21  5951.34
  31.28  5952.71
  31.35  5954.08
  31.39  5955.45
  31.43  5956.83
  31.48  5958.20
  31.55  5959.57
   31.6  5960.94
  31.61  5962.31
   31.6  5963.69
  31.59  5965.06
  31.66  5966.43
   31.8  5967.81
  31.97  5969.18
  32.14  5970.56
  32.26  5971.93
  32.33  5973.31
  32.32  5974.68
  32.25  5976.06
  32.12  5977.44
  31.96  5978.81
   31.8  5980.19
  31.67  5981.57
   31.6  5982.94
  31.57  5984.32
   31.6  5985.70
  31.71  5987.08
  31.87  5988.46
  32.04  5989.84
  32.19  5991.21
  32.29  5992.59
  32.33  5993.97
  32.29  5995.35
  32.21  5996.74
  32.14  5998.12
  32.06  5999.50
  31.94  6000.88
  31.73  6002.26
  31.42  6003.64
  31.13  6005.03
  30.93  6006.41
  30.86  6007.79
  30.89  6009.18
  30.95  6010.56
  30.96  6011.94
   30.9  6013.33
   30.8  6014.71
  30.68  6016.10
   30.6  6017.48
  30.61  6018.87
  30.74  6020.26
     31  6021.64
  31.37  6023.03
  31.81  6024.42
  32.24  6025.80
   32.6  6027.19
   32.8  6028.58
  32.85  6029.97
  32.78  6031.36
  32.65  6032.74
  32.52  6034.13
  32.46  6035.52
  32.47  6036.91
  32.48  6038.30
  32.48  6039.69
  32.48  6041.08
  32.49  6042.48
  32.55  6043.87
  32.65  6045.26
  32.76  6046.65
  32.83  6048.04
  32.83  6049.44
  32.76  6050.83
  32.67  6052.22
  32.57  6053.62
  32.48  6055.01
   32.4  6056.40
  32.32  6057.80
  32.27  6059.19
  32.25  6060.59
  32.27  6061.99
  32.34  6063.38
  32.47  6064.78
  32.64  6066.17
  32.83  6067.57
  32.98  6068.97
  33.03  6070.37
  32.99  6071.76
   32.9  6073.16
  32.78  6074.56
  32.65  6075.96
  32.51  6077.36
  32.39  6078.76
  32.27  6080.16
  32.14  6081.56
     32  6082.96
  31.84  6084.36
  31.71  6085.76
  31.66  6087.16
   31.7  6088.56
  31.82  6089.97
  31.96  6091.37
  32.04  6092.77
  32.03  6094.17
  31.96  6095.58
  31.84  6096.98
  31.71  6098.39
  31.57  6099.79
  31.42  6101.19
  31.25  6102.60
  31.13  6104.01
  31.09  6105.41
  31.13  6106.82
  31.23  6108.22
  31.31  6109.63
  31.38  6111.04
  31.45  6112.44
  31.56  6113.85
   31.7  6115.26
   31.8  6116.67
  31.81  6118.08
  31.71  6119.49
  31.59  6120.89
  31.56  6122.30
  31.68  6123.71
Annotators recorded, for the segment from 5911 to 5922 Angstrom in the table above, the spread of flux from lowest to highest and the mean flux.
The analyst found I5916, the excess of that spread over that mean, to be -30.2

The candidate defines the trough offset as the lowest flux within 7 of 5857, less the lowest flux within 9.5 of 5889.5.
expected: 6.2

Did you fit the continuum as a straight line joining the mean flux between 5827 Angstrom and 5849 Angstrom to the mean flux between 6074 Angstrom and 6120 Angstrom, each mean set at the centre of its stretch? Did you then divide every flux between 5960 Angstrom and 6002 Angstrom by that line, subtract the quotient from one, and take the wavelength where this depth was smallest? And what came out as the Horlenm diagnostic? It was 5993.97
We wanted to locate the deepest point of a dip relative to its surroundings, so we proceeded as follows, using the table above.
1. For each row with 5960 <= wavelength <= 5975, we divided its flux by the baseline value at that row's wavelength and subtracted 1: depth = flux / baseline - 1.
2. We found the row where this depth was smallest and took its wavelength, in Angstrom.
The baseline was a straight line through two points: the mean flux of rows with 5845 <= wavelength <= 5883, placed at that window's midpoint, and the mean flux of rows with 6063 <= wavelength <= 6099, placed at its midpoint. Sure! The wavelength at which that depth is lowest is 5965.06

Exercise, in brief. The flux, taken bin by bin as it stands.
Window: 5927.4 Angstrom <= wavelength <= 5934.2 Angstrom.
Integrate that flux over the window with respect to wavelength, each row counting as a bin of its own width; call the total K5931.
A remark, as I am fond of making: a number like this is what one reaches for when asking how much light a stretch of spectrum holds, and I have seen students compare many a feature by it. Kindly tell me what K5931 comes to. 212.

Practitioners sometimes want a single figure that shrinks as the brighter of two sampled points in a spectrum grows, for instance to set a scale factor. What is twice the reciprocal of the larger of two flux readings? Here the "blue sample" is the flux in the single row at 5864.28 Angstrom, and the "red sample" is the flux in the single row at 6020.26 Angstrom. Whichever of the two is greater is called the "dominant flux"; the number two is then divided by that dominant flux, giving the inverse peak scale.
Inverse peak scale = 0.0633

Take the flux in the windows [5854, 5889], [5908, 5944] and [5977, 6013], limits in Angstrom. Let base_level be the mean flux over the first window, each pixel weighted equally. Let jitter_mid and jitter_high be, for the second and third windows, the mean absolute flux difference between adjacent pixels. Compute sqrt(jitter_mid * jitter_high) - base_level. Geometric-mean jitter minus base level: -30.8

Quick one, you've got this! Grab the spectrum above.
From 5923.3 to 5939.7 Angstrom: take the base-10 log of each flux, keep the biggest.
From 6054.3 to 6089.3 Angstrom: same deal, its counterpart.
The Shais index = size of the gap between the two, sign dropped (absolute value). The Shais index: 0.013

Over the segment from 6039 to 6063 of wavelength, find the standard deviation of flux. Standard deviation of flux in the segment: 0.19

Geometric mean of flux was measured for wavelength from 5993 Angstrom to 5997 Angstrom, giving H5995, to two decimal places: 32.28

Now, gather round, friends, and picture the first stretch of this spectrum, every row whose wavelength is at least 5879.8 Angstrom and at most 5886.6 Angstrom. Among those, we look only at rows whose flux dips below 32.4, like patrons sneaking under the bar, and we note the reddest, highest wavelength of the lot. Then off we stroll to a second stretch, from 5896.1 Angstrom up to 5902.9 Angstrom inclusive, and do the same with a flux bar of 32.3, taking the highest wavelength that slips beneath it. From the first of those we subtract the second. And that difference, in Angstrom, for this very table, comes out -16.3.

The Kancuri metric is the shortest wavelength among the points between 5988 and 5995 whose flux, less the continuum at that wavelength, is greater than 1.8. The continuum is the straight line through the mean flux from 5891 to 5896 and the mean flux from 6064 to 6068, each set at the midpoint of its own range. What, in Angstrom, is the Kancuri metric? 5988.46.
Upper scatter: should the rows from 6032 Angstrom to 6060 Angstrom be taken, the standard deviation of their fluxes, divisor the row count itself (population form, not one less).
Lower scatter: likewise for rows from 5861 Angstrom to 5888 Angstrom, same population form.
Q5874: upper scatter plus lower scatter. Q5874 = 1.5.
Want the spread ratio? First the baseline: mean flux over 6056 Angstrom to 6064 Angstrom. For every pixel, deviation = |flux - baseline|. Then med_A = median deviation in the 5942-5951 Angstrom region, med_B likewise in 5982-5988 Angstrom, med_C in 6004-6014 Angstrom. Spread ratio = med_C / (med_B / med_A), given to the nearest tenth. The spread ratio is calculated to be 1.9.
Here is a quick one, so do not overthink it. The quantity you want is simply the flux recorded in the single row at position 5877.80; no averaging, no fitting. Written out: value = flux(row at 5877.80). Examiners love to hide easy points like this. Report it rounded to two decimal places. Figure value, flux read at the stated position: 31.38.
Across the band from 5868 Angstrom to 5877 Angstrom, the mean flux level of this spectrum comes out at 32.1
